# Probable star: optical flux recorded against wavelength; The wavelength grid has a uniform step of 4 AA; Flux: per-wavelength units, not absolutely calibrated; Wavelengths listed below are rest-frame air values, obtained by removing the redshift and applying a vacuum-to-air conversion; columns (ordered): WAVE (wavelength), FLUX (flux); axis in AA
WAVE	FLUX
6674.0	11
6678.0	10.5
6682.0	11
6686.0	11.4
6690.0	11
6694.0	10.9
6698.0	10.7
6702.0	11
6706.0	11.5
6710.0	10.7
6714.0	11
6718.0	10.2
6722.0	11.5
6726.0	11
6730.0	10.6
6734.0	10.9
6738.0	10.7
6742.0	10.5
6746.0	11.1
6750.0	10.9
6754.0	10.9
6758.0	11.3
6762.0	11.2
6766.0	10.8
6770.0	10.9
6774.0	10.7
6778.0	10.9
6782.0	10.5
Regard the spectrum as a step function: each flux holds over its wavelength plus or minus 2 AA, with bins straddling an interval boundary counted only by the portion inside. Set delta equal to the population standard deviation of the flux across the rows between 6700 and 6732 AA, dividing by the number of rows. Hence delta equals 0.41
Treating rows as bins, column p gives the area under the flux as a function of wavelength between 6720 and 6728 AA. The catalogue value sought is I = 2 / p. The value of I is 0.022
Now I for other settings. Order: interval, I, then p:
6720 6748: 0.007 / 305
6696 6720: 0.008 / 260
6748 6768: 0.009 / 220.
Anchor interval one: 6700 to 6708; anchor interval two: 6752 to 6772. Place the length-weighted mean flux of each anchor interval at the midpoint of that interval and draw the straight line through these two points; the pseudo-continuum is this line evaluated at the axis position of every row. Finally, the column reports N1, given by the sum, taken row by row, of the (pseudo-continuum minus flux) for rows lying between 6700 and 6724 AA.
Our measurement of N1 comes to 1.4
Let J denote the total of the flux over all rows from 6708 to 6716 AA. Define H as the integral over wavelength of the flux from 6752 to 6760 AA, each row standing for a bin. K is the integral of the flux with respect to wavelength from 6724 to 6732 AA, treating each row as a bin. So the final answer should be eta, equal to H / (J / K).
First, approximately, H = 88.8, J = 21.7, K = 86.4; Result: 354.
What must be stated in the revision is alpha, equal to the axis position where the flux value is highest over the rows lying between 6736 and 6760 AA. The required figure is 6758.0 AA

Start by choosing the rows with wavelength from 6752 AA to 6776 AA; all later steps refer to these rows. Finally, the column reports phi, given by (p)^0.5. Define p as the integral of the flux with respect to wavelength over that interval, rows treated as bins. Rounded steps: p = 263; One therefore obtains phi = 16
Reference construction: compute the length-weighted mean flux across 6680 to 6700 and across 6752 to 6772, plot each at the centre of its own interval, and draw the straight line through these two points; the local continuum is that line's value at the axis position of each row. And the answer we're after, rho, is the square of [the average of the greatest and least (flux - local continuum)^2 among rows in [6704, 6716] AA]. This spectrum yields 0.015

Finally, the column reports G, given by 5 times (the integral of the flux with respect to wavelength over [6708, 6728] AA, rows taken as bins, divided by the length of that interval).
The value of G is 54.4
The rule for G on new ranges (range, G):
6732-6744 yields 53.5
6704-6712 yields 55.5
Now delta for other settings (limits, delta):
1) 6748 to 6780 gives 0.19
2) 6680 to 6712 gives 0.27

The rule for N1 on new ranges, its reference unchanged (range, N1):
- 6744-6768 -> 0.1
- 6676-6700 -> 2.4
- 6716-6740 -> 2.0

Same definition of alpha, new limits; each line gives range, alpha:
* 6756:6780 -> 6758.0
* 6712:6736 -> 6722.0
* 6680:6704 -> 6686.0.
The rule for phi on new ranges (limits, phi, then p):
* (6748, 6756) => 9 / 87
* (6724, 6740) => 13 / 173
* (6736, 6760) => 16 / 262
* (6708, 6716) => 9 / 87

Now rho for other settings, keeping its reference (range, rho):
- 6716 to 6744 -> 0.106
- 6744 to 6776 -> 0.003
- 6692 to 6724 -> 0.106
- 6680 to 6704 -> 0.006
